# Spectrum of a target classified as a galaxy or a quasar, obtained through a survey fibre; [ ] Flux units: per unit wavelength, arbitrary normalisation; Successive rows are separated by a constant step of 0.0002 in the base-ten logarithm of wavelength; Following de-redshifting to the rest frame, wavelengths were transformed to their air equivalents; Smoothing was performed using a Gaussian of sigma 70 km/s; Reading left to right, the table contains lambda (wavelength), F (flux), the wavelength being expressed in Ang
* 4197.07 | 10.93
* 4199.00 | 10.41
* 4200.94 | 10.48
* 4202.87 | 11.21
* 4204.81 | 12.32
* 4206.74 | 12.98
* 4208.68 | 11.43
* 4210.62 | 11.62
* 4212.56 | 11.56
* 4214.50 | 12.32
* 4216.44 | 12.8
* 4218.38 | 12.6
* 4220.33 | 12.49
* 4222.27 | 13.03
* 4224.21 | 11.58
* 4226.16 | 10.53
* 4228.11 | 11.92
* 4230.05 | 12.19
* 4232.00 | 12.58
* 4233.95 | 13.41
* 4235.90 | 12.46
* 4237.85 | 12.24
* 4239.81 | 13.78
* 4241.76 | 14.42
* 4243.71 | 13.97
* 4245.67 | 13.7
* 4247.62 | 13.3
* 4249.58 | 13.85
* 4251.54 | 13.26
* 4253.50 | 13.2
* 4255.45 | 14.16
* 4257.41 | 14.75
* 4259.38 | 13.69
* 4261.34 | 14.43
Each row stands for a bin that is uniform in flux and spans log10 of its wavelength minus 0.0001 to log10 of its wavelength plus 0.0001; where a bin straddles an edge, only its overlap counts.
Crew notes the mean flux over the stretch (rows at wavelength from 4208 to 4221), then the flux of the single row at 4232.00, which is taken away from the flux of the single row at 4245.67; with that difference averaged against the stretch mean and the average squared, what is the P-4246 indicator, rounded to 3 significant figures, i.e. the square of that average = 43.8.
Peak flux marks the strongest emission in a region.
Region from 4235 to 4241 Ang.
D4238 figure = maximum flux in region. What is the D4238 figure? 13.78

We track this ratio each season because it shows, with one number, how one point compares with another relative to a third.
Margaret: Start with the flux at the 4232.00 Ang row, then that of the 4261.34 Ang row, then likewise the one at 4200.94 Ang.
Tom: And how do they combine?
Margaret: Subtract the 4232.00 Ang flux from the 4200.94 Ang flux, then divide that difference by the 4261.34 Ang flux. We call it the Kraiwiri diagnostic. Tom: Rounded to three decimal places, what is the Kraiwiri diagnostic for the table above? -0.146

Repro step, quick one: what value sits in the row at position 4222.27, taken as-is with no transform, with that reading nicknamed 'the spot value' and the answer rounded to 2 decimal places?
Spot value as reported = 13.03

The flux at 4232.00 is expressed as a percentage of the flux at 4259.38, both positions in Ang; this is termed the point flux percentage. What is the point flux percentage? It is 92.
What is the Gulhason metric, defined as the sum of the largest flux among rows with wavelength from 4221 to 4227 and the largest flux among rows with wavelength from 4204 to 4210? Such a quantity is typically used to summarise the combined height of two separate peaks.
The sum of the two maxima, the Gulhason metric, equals 26.0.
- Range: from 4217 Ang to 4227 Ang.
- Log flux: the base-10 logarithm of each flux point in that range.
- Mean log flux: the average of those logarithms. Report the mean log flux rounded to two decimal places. 1.08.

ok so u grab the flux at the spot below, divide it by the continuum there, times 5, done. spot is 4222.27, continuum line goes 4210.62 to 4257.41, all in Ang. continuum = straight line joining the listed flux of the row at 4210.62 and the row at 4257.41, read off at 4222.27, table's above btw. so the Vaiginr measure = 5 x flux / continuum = 5.25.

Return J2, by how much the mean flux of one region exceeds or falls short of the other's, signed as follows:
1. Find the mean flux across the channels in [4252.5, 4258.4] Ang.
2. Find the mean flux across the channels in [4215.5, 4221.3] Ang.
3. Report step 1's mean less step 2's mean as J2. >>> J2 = 1.41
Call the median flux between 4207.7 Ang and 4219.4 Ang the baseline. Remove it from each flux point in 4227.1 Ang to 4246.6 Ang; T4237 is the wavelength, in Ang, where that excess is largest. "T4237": 4241.76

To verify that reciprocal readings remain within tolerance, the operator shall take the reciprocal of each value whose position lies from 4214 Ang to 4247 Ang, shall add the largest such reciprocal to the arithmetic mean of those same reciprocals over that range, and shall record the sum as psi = 0.174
